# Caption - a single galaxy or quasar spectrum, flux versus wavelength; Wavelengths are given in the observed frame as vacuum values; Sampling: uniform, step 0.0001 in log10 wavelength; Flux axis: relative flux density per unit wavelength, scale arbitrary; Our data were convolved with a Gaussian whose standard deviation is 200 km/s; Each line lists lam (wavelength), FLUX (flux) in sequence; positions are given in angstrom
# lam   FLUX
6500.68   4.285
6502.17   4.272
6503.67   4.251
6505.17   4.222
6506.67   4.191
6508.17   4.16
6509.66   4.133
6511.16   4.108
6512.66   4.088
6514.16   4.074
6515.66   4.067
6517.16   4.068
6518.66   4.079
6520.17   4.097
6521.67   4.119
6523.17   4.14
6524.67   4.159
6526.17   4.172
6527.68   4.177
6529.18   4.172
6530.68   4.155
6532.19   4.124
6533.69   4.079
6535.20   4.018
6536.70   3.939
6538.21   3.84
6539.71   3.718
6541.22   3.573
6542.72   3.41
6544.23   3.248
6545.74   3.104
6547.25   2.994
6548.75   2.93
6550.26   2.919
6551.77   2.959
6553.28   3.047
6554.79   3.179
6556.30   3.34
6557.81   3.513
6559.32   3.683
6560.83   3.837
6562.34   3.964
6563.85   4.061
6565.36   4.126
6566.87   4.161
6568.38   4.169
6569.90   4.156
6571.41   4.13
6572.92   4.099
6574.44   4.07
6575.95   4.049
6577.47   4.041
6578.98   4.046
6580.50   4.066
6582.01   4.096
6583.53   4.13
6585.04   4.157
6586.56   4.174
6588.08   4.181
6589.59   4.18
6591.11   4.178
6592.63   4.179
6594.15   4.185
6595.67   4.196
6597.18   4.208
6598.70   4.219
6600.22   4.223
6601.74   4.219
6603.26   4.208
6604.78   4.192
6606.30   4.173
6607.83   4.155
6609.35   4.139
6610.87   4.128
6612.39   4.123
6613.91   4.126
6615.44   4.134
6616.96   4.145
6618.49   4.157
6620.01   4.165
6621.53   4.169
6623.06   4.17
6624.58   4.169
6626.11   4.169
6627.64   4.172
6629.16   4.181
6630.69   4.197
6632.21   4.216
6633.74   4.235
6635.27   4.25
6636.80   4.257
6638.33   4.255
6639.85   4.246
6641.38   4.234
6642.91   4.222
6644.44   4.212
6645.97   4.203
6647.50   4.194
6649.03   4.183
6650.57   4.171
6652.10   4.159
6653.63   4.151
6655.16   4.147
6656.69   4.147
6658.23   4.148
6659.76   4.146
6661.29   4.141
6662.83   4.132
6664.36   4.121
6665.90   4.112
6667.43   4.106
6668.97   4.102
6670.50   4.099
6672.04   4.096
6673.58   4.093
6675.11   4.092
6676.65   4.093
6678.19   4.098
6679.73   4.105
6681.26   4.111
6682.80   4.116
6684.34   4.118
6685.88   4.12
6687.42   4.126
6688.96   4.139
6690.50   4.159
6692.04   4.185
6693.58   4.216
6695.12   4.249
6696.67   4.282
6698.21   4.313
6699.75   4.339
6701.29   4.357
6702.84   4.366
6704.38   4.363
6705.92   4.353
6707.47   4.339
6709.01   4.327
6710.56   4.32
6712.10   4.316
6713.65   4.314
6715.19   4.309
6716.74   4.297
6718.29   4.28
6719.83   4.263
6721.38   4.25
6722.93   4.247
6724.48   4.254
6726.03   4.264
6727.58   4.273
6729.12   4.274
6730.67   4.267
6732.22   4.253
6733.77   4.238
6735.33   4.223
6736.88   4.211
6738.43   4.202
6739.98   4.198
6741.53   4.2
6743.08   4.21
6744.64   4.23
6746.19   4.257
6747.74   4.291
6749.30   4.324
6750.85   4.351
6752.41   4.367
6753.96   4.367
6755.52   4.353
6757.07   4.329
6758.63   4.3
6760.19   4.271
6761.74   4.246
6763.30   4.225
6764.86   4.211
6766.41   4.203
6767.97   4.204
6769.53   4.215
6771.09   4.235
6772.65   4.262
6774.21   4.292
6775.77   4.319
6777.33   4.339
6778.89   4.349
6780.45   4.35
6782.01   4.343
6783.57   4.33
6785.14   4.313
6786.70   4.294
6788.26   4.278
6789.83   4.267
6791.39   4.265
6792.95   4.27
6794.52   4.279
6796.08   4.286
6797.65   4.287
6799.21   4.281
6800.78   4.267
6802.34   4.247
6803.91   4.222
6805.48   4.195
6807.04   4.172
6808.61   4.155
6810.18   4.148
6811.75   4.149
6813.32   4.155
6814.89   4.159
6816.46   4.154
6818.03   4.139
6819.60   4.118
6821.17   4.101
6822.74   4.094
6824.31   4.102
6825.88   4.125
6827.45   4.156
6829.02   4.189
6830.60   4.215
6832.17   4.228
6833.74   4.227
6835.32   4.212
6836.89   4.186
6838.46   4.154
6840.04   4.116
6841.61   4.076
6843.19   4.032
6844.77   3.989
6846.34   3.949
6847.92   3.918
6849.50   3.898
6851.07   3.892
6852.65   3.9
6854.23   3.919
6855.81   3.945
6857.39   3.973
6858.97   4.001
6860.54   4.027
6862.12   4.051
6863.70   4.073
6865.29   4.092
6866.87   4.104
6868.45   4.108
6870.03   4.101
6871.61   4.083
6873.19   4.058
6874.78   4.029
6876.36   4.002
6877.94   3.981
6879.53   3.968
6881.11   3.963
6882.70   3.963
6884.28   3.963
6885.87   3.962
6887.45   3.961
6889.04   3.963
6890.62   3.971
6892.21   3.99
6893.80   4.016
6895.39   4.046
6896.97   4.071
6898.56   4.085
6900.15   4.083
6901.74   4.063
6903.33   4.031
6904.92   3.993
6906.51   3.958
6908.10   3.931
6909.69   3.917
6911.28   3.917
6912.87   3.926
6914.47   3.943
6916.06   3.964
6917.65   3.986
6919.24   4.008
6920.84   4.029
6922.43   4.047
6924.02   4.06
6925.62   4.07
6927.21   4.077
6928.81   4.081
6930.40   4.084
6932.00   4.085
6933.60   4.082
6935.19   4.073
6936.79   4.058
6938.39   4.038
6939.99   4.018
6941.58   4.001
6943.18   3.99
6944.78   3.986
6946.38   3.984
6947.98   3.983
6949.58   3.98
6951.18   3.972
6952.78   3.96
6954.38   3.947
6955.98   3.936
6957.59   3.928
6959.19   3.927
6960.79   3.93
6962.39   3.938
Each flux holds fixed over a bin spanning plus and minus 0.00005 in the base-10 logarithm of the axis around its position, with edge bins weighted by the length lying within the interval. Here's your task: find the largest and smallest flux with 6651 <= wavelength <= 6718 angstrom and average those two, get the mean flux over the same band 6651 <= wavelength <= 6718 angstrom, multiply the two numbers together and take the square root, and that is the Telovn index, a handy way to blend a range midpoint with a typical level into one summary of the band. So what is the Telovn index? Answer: 4.21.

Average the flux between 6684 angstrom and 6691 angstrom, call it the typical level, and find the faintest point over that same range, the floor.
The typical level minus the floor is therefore 0.01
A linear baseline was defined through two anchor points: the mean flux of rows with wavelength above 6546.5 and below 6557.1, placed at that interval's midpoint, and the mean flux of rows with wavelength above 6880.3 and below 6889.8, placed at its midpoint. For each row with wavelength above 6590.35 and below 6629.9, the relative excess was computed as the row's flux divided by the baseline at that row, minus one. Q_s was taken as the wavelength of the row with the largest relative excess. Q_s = 6598.70 angstrom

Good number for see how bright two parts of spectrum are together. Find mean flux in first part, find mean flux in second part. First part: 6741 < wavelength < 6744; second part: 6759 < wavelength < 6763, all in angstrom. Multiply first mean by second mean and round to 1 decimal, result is 17.9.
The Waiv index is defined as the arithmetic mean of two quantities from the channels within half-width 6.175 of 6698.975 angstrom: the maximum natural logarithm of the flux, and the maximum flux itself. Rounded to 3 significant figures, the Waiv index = 2.92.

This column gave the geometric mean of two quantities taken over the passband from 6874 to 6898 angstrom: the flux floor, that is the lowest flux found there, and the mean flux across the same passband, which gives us 3.98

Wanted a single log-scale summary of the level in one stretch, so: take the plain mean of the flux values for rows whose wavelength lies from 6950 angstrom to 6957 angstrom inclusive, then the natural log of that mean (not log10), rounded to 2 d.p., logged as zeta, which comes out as 1.37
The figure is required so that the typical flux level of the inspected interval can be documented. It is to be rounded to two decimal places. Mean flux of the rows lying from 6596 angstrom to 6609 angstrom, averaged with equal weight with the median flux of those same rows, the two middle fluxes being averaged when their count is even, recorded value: 4.20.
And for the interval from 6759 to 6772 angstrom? 4.22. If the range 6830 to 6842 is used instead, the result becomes 4.19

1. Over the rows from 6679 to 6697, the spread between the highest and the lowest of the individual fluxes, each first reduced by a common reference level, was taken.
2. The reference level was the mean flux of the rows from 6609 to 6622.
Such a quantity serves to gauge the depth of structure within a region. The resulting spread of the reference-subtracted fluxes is 0.18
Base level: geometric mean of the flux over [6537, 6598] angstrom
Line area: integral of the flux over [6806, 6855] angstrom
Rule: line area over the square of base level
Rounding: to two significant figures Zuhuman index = 14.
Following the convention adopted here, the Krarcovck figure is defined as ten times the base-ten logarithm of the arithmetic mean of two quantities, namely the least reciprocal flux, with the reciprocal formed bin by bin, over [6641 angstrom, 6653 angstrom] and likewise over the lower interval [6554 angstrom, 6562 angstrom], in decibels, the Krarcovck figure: -6.05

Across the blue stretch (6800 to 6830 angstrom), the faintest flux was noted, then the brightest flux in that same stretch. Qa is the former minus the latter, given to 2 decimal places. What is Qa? -0.17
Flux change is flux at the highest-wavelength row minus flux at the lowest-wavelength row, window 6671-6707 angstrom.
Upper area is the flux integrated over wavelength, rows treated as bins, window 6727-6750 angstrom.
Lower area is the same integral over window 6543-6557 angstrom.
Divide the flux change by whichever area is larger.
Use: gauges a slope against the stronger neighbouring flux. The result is 0.0026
